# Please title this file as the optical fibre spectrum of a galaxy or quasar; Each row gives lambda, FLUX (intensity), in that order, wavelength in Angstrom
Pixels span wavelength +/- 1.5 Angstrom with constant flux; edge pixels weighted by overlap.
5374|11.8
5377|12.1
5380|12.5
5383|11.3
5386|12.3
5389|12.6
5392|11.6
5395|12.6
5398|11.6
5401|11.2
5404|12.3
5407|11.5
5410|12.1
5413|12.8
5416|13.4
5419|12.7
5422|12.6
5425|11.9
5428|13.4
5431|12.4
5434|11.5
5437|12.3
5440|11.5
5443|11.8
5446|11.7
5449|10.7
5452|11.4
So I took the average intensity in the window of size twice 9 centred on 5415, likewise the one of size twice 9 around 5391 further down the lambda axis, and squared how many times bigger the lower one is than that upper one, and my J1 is 0.92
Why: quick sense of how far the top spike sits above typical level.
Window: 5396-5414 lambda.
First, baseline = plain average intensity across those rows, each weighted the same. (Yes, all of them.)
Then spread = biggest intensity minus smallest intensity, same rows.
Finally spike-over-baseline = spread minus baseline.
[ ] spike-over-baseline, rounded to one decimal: -10.3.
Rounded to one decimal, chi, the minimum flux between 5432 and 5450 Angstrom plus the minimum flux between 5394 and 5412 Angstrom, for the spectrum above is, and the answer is 21.9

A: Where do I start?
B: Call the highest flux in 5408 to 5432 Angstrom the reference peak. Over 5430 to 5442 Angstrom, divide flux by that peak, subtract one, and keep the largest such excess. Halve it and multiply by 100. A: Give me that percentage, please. -3.7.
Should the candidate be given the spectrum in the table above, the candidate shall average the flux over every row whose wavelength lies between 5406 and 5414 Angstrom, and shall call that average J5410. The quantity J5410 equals 12.1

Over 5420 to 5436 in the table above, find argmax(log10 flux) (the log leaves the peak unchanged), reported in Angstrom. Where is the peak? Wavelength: 5428 Angstrom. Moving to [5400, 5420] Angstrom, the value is 5416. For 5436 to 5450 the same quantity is 5437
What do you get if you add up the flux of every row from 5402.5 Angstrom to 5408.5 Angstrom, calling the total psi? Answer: 24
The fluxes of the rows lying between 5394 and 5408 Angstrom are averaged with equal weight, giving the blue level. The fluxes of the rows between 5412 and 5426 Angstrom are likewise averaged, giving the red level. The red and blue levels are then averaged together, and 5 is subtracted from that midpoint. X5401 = 7.26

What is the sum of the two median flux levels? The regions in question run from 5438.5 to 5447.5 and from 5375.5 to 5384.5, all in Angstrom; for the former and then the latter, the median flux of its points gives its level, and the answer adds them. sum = 23.8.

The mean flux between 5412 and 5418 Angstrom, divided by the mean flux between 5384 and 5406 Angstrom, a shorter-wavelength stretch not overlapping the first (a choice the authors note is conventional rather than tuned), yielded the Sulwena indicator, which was 1.09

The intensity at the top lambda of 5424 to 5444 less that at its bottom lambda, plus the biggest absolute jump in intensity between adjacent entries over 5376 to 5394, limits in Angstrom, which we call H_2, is 1.1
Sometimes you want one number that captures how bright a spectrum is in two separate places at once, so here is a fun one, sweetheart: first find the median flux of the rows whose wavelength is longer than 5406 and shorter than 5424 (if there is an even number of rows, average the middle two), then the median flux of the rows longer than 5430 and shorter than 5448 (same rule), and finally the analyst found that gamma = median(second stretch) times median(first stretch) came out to 149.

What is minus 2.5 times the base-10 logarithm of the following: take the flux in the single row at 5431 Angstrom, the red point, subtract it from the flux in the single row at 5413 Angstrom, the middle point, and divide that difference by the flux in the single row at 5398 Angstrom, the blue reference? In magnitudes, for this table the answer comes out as 3.7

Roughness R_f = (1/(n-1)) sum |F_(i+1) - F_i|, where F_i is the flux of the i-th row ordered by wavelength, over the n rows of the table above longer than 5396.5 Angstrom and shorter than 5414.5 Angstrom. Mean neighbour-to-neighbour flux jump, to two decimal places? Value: 0.72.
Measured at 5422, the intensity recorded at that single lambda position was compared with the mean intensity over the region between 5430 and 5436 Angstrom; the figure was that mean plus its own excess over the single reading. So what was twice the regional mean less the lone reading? 11.3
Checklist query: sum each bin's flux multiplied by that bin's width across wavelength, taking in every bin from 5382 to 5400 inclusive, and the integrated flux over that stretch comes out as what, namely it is 216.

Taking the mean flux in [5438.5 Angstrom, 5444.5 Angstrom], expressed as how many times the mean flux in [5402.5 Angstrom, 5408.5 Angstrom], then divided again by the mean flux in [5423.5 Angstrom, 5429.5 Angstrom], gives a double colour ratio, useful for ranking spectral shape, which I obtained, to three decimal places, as 0.077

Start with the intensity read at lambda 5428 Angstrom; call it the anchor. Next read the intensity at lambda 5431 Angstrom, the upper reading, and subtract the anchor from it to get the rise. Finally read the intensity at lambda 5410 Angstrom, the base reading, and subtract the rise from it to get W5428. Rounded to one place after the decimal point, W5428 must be 13.1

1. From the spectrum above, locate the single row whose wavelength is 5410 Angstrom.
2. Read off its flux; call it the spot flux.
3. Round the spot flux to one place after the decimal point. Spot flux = 12.1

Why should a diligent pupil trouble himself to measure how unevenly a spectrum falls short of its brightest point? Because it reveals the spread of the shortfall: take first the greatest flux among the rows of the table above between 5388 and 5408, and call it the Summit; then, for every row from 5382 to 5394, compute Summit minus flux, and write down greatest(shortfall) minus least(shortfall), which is 1.3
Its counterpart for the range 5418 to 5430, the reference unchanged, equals 1.5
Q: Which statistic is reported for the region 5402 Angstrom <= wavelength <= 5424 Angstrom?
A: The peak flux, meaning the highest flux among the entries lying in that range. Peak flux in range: 13.4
